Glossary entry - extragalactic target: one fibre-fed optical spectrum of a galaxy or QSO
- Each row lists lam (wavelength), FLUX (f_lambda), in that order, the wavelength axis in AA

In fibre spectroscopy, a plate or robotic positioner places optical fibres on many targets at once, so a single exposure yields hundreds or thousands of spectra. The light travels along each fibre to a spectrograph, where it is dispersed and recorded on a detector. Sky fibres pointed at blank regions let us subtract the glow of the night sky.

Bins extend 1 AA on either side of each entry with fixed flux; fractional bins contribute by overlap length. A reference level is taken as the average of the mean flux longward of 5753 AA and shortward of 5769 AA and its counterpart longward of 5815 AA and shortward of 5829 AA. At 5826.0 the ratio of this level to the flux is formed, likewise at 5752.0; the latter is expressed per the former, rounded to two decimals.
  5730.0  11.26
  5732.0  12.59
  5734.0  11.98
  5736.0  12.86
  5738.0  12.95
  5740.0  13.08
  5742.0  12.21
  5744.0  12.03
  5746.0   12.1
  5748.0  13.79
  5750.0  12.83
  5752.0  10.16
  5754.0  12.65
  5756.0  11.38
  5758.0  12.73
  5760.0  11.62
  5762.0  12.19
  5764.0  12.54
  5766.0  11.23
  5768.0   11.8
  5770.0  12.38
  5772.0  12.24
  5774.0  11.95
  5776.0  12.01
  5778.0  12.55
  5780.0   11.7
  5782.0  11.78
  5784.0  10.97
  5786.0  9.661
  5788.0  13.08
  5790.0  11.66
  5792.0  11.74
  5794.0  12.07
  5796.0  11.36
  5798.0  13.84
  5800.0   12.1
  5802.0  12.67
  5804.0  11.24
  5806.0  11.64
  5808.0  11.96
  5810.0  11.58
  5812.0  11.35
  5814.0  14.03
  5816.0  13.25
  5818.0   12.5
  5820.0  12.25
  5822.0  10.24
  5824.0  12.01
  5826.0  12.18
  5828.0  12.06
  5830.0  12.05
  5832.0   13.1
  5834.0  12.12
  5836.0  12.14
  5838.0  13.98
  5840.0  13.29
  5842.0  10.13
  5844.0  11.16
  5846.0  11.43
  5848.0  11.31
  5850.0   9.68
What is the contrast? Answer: 1.20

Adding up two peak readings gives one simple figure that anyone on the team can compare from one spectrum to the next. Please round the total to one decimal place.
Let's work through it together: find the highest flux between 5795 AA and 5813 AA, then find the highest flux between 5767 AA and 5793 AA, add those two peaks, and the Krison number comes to 26.9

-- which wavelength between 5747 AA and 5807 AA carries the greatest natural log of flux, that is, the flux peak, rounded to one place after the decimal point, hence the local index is 5798.0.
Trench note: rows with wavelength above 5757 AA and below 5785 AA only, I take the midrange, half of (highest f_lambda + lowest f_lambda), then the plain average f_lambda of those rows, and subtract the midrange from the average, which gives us 0.13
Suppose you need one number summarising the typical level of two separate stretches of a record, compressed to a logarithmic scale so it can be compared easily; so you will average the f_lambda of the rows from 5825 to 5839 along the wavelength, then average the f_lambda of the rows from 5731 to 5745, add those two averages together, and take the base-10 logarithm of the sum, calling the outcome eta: 1.40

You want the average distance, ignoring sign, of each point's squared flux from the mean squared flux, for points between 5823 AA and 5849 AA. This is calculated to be 16.3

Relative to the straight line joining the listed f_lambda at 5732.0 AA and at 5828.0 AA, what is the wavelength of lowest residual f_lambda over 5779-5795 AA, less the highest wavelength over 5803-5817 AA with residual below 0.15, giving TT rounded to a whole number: -26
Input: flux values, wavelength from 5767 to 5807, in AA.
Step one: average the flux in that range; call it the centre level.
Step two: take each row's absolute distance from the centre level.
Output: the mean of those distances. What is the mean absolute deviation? 0.6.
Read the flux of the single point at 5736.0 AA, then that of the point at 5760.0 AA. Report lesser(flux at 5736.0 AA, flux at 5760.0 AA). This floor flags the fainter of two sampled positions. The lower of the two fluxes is 11.6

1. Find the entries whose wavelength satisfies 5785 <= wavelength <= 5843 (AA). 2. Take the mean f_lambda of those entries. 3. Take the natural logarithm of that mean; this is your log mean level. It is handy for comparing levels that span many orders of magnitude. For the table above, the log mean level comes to 2.49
